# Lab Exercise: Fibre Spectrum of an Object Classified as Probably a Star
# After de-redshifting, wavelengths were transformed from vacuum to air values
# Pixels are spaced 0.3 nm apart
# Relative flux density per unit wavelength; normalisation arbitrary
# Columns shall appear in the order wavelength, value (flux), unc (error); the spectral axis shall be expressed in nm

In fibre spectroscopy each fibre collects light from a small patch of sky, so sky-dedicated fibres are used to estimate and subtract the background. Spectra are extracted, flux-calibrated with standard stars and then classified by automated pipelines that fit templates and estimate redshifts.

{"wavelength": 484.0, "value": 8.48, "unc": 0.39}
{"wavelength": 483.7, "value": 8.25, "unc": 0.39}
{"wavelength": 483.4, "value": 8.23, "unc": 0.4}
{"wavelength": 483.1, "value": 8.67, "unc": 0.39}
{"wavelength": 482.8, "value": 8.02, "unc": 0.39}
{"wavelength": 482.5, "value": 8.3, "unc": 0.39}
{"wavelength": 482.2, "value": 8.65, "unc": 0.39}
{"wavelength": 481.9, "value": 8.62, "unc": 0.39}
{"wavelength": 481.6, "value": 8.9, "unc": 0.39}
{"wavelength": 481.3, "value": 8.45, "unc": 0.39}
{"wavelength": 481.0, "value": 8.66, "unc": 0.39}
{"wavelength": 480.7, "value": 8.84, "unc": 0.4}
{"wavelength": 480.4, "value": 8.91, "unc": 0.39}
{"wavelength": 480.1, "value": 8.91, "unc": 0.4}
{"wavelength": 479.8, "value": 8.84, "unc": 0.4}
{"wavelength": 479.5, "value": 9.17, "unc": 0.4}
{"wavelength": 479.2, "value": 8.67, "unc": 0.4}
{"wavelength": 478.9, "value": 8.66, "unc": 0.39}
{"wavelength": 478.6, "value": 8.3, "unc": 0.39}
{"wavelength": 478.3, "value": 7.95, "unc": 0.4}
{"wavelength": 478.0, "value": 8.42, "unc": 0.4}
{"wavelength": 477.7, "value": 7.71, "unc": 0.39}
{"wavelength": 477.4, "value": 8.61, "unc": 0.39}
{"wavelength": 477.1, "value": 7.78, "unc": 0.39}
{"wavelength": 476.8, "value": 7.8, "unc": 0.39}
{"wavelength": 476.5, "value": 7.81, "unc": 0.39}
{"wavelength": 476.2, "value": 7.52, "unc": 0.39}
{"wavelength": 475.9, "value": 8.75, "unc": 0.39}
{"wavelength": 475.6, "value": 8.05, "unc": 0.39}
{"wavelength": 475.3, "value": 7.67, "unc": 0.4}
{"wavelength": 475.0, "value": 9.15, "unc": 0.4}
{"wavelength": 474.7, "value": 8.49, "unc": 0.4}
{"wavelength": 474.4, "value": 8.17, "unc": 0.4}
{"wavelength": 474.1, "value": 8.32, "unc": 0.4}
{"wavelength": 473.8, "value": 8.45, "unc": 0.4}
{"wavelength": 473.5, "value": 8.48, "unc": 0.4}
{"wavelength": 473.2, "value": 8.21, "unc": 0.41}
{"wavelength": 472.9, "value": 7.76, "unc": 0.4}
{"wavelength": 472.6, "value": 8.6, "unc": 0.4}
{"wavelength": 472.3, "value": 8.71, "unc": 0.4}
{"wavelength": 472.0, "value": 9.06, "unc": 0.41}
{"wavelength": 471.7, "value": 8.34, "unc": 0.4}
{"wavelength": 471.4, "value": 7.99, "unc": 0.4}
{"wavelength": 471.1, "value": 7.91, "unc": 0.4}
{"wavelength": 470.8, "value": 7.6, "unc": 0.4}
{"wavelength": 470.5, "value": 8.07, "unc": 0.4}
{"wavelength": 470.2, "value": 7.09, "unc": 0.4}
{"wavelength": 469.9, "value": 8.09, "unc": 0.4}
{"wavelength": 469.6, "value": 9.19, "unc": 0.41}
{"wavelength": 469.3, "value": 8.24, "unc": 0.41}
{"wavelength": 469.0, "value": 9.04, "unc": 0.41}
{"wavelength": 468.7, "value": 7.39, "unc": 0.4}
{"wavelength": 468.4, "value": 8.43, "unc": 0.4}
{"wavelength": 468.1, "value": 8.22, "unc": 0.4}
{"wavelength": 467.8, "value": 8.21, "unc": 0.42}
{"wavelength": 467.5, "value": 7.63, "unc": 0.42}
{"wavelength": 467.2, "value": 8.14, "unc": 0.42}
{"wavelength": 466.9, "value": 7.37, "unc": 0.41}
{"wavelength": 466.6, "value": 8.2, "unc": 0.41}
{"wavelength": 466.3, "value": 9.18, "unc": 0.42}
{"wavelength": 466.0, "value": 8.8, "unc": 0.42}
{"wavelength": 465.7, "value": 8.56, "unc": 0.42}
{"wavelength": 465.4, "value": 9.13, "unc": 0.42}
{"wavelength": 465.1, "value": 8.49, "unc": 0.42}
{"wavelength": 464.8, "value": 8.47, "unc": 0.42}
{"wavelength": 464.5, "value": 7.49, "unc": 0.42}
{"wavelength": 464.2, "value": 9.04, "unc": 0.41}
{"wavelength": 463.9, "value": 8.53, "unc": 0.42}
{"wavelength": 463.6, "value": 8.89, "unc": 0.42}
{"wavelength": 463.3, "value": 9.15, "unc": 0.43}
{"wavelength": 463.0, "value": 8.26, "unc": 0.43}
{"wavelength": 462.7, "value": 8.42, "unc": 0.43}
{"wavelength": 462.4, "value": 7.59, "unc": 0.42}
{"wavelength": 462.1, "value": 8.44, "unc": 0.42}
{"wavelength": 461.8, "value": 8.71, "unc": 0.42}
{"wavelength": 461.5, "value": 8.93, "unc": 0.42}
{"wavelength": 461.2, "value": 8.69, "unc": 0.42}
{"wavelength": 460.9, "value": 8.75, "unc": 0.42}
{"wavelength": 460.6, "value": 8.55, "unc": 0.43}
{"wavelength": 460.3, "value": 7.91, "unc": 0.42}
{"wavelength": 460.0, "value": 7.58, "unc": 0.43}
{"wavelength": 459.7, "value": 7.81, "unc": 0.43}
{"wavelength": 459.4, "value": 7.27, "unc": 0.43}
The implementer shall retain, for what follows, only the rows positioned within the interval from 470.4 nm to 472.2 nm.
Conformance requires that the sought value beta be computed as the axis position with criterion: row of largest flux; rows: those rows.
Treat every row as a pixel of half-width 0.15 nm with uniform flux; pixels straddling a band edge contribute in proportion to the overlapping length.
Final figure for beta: 472.0 nm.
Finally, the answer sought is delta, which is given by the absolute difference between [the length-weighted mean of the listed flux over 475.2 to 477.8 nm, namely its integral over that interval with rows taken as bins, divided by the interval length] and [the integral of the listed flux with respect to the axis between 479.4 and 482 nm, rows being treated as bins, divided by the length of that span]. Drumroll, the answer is 0.8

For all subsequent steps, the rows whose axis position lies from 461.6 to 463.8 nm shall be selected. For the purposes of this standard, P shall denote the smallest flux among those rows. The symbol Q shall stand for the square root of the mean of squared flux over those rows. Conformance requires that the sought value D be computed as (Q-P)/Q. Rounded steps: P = 7.59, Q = 8.5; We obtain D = 0.108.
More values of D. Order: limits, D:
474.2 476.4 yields 0.091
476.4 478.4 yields 0.038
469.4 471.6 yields 0.115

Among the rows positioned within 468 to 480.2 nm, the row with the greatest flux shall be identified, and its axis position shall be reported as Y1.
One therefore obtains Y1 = 469.6 nm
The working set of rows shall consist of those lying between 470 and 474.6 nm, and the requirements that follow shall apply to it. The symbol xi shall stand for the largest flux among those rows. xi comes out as 9.06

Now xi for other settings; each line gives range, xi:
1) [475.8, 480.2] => 9.17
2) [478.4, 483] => 9.17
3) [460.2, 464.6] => 9.15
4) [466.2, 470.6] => 9.19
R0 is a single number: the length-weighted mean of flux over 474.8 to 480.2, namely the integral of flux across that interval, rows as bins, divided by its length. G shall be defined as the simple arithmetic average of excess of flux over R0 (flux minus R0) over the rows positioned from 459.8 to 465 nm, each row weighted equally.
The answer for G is 0.12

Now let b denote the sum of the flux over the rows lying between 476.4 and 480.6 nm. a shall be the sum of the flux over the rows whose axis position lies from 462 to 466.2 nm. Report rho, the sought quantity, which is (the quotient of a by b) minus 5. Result -3.99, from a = 119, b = 118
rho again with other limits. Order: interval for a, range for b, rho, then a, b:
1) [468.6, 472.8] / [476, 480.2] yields -4.01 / 115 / 116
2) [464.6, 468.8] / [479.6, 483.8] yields -4.03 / 116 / 120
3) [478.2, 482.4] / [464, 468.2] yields -3.96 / 122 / 117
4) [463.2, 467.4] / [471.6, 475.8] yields -3.98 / 119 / 117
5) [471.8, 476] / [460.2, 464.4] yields -4.02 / 118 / 120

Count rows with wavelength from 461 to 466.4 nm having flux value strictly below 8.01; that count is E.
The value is 2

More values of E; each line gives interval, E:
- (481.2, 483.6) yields 0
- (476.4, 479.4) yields 5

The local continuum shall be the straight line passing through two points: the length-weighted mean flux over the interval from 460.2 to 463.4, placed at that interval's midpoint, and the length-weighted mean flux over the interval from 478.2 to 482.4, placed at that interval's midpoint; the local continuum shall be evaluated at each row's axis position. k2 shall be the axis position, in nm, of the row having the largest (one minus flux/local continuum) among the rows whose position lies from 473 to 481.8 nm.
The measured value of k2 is 476.2 nm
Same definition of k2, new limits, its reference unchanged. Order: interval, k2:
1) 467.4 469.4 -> 468.7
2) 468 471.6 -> 470.2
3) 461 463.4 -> 462.4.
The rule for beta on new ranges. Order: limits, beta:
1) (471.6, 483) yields 479.5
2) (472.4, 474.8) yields 472.6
